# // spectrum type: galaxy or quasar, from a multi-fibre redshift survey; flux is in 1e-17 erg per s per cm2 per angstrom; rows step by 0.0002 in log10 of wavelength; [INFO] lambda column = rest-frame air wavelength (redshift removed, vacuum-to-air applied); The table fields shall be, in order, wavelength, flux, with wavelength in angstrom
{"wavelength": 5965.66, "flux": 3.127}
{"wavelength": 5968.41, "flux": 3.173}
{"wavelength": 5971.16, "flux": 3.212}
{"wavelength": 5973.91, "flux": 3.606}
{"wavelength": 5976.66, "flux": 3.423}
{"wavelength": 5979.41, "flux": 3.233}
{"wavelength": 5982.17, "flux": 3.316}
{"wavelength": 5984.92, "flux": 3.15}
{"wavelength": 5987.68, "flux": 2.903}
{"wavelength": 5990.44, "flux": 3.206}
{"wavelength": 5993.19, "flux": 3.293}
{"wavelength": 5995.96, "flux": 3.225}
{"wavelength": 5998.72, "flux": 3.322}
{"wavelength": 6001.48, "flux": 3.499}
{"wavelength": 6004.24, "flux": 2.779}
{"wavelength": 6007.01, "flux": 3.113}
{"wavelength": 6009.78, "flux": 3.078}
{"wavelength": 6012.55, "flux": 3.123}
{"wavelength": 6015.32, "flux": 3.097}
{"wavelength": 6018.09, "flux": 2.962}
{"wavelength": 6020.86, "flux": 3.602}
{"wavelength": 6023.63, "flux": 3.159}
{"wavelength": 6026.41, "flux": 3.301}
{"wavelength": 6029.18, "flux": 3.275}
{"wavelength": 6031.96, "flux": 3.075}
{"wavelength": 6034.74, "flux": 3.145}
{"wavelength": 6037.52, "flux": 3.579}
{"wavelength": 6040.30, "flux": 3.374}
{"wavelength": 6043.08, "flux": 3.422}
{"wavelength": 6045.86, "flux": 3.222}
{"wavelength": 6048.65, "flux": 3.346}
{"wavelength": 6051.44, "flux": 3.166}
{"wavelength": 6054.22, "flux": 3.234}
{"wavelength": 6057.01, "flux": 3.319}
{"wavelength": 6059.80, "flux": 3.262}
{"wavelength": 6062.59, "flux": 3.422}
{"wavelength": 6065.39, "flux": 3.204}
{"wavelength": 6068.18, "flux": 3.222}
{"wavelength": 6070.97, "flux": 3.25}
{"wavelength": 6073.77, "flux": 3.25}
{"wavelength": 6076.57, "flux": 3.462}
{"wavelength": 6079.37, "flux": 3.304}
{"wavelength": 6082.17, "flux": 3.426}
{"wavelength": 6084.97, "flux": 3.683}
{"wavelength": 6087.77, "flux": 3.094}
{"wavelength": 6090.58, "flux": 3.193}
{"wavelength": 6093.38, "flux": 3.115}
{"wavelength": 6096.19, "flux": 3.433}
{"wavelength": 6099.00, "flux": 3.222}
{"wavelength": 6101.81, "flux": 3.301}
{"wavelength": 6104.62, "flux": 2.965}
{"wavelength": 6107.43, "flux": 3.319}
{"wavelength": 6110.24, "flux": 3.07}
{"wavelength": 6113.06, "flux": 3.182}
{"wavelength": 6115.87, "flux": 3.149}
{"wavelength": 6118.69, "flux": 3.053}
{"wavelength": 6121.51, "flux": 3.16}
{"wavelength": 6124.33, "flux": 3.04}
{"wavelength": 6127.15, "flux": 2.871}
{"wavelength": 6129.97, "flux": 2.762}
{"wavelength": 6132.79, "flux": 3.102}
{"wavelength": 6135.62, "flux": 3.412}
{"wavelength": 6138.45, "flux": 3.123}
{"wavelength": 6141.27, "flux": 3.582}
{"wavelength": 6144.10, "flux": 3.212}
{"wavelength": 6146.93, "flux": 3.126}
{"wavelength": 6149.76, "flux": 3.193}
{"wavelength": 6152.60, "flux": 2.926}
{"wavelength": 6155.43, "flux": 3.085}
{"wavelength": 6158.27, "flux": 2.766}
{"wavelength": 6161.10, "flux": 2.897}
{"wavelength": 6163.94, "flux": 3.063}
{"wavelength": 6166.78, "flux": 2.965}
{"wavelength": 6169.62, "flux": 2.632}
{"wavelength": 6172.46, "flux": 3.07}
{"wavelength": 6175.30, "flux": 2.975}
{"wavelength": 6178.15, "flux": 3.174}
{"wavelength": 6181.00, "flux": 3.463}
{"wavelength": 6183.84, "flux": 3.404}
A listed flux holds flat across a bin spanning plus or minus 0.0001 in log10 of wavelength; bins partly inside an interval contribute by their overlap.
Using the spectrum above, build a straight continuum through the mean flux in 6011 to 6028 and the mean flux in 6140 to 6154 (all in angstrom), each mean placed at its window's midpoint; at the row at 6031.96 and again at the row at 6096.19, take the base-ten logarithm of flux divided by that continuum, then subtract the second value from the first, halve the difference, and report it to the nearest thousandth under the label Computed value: -0.024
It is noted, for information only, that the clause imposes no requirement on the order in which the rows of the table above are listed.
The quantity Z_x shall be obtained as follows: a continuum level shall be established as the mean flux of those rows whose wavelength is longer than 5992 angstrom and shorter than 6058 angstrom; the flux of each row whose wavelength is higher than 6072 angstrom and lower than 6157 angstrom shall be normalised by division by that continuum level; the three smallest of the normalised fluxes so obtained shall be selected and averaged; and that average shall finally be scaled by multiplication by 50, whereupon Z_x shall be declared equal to 44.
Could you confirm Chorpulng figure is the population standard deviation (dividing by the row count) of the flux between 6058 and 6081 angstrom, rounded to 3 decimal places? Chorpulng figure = 0.089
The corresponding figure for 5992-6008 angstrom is 0.223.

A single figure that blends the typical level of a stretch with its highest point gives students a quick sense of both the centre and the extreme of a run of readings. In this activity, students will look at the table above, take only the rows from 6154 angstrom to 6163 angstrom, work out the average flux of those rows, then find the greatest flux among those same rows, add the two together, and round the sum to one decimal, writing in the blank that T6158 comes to 6.0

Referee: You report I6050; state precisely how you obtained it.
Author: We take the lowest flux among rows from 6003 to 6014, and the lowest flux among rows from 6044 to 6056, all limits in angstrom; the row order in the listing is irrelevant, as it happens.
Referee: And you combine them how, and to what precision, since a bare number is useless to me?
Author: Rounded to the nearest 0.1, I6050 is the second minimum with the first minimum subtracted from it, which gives 0.4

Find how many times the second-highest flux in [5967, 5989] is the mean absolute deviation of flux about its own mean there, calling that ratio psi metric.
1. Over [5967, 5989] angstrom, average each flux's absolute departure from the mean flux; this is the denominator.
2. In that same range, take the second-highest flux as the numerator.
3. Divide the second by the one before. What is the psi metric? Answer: 23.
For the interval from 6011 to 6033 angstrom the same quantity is 23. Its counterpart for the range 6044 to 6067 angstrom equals 49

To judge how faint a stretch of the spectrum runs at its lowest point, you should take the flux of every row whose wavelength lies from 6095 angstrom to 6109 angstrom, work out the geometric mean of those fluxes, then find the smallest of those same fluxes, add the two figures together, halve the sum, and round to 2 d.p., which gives 3.10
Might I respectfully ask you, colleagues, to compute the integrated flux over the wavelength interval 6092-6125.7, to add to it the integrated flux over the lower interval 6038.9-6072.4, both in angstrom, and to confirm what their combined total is 217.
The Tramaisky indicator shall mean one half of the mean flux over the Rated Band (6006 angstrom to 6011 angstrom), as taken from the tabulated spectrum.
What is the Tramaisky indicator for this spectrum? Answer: 1.55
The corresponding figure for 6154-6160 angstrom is 1.46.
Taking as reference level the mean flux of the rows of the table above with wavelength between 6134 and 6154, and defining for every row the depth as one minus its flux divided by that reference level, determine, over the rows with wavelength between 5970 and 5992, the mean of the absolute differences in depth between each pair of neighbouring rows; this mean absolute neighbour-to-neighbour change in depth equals 0.069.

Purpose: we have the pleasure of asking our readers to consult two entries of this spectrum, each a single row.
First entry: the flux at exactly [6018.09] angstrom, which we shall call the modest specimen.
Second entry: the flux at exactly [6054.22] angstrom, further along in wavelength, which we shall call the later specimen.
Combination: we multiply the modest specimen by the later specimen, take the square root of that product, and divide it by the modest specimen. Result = 1.04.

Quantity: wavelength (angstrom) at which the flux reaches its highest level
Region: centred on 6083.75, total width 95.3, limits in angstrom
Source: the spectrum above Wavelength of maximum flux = 6084.97 angstrom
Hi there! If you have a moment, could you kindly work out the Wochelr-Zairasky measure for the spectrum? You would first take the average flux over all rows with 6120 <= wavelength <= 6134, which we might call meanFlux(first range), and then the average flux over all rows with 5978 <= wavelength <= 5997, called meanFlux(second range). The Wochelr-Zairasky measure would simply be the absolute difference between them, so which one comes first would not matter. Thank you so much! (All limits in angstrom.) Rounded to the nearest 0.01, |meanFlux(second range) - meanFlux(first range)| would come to 0.20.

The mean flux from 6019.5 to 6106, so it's 3.29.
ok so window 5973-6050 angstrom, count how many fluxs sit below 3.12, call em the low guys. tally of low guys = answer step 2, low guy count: 7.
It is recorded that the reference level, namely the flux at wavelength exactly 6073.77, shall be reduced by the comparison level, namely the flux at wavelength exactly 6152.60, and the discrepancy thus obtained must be 0.3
